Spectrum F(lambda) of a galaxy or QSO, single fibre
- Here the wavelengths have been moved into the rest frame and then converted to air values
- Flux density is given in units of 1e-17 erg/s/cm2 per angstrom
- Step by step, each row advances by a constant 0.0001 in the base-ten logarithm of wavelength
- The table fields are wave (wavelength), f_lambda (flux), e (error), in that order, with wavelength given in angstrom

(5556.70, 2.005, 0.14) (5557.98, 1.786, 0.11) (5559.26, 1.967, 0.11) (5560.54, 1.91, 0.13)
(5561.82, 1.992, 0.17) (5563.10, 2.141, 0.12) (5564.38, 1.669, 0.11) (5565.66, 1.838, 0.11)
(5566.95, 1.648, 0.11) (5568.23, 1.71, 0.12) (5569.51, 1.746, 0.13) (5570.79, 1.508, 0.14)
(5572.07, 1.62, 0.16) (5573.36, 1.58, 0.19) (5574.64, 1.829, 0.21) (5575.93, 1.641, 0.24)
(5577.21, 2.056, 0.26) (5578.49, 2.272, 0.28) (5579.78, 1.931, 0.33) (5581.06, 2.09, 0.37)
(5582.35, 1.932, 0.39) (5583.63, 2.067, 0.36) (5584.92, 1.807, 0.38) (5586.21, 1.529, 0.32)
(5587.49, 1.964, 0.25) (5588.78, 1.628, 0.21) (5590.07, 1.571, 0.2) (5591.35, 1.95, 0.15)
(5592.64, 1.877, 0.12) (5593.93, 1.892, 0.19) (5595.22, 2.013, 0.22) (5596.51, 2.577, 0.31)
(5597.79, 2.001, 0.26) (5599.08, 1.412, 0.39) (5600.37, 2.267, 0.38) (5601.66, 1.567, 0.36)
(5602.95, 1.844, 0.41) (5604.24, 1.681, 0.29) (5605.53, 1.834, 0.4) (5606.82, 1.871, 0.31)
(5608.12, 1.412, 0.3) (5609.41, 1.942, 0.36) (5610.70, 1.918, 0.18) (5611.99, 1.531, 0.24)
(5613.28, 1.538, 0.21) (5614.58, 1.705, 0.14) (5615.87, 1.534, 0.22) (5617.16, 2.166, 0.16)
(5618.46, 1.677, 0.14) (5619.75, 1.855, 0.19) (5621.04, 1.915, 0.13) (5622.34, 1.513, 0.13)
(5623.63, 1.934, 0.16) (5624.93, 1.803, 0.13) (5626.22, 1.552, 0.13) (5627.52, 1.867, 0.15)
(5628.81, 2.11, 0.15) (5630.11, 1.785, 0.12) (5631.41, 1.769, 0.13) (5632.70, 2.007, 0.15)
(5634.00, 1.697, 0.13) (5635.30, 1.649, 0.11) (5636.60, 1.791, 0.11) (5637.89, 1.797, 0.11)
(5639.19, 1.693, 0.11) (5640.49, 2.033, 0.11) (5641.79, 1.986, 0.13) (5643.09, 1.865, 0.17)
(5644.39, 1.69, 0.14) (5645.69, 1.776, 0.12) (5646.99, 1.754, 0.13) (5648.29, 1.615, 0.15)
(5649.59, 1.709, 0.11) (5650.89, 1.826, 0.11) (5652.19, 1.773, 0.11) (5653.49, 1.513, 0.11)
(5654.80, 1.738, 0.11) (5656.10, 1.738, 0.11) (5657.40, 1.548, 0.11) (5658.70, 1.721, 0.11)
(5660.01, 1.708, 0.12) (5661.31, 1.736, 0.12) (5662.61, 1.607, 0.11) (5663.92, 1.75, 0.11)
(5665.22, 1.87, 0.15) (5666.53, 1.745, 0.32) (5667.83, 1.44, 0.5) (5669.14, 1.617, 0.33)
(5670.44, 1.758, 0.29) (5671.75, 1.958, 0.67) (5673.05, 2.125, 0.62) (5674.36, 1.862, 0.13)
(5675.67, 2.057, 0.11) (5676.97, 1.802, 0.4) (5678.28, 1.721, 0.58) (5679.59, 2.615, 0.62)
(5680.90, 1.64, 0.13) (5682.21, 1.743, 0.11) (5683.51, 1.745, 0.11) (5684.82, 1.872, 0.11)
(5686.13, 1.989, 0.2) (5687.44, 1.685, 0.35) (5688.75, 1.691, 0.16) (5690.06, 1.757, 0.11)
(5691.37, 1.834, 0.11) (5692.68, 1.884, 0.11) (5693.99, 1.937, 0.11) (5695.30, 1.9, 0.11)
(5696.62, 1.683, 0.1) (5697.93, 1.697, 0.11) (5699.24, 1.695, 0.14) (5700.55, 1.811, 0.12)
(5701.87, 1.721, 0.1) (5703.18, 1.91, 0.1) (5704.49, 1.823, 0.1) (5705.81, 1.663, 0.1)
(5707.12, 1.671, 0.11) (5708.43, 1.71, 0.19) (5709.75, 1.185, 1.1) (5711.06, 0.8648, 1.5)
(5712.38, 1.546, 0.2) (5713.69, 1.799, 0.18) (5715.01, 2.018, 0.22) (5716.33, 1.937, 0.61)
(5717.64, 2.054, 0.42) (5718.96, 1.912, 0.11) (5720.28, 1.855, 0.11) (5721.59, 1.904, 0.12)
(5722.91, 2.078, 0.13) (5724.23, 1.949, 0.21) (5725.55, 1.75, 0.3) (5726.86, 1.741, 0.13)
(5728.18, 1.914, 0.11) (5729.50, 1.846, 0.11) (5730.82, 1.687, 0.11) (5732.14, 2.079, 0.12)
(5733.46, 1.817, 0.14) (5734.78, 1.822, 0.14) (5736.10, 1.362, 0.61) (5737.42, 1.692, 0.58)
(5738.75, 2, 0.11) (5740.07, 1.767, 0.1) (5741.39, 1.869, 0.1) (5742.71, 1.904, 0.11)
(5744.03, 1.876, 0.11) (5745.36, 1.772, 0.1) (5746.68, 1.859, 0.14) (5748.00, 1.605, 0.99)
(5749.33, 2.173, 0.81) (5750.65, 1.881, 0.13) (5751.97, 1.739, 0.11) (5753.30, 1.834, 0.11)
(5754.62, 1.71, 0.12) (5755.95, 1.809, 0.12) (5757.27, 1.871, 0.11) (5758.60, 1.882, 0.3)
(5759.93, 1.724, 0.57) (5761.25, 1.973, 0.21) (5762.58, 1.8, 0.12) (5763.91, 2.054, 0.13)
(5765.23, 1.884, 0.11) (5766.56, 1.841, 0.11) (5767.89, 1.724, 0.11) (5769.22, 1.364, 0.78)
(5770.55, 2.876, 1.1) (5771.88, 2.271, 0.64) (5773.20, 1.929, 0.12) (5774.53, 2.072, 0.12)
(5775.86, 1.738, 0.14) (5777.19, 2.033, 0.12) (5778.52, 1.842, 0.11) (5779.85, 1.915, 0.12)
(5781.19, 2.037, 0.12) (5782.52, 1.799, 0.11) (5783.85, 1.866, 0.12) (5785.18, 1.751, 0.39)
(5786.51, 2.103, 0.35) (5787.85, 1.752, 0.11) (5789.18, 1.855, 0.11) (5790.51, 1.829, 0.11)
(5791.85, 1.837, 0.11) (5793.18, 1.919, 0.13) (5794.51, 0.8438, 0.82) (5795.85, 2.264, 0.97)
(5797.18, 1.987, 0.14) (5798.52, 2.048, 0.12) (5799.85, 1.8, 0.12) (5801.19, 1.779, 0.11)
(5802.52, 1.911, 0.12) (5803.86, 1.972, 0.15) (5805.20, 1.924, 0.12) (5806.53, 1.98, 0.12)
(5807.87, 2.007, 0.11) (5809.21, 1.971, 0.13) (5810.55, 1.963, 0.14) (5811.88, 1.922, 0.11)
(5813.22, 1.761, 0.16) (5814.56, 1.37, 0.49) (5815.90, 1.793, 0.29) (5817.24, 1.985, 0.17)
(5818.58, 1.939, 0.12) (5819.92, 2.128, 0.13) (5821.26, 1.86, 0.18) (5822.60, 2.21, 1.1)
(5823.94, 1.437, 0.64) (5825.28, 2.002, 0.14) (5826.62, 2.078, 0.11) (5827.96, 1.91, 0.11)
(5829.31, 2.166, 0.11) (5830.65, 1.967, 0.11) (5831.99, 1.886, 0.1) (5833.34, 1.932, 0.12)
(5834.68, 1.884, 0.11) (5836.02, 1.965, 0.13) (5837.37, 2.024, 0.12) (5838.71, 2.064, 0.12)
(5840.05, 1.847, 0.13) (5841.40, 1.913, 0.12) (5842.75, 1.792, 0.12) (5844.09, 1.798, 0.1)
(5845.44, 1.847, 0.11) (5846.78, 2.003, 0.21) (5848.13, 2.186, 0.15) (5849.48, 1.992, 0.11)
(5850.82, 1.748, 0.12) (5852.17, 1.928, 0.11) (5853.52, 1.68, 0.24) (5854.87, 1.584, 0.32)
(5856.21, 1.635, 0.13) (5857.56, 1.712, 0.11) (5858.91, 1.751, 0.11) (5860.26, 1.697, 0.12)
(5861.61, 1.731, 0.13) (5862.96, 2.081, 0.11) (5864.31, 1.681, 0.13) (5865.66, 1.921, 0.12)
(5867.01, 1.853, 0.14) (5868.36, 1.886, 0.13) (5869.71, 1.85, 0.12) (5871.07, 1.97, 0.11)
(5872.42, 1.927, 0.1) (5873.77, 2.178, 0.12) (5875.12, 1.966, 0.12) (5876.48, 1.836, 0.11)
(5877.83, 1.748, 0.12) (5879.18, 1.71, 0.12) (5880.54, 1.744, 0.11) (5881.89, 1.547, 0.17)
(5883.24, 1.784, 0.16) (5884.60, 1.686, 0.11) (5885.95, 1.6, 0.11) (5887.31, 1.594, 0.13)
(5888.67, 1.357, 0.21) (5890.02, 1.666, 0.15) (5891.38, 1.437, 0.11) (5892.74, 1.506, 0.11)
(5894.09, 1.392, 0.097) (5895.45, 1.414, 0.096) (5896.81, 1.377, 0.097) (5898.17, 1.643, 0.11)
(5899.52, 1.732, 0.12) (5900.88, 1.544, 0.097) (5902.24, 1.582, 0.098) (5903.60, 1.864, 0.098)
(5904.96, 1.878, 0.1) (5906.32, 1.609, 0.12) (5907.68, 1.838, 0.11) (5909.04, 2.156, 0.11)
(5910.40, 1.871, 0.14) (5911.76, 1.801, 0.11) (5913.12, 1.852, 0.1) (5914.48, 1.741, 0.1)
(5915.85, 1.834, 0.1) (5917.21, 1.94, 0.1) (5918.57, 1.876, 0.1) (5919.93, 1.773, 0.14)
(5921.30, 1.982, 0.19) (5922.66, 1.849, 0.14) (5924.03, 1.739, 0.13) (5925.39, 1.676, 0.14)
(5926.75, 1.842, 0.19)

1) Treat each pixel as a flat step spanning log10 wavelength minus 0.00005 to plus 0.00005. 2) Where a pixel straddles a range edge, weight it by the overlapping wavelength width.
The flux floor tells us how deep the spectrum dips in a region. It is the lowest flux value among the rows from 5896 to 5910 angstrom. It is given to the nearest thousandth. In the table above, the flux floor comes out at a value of 1.377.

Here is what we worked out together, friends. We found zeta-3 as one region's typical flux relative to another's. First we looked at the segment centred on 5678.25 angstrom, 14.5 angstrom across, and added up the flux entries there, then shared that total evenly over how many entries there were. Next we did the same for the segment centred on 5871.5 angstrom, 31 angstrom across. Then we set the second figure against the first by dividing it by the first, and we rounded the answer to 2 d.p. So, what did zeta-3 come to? 0.94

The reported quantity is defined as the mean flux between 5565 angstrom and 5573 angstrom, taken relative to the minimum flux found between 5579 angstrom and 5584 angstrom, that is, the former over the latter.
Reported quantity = 0.87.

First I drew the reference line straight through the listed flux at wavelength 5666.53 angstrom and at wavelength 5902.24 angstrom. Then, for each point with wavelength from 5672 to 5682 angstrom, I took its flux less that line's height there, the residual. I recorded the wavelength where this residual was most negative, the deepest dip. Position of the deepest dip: 5680.90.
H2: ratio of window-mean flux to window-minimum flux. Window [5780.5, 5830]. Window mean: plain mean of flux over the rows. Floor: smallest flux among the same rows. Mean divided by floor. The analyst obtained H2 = 2.2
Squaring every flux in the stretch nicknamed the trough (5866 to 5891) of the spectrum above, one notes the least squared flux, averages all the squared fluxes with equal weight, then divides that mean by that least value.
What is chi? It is 1.7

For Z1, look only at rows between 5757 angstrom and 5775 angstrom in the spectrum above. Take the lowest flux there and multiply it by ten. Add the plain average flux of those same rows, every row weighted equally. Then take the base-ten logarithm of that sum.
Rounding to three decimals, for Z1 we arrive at 1.193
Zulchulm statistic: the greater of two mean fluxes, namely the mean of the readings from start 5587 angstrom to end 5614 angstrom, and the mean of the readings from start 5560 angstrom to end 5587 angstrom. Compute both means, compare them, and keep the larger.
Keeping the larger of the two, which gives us 1.83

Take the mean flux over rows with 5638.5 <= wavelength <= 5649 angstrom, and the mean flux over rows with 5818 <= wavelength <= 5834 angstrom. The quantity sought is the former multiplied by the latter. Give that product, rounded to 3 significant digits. 3.53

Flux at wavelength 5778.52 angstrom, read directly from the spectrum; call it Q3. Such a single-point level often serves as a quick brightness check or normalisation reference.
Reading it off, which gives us 1.842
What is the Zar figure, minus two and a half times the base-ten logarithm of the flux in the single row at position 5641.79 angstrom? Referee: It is -0.745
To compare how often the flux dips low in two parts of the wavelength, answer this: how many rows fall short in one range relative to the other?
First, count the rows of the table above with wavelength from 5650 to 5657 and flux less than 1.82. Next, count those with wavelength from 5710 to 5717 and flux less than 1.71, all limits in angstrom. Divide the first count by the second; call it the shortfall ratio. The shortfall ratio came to 2.0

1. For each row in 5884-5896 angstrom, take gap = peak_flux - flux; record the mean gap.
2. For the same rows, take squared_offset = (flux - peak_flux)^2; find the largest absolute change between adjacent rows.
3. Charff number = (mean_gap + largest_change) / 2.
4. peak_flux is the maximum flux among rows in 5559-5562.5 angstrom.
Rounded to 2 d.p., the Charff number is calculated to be 0.39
